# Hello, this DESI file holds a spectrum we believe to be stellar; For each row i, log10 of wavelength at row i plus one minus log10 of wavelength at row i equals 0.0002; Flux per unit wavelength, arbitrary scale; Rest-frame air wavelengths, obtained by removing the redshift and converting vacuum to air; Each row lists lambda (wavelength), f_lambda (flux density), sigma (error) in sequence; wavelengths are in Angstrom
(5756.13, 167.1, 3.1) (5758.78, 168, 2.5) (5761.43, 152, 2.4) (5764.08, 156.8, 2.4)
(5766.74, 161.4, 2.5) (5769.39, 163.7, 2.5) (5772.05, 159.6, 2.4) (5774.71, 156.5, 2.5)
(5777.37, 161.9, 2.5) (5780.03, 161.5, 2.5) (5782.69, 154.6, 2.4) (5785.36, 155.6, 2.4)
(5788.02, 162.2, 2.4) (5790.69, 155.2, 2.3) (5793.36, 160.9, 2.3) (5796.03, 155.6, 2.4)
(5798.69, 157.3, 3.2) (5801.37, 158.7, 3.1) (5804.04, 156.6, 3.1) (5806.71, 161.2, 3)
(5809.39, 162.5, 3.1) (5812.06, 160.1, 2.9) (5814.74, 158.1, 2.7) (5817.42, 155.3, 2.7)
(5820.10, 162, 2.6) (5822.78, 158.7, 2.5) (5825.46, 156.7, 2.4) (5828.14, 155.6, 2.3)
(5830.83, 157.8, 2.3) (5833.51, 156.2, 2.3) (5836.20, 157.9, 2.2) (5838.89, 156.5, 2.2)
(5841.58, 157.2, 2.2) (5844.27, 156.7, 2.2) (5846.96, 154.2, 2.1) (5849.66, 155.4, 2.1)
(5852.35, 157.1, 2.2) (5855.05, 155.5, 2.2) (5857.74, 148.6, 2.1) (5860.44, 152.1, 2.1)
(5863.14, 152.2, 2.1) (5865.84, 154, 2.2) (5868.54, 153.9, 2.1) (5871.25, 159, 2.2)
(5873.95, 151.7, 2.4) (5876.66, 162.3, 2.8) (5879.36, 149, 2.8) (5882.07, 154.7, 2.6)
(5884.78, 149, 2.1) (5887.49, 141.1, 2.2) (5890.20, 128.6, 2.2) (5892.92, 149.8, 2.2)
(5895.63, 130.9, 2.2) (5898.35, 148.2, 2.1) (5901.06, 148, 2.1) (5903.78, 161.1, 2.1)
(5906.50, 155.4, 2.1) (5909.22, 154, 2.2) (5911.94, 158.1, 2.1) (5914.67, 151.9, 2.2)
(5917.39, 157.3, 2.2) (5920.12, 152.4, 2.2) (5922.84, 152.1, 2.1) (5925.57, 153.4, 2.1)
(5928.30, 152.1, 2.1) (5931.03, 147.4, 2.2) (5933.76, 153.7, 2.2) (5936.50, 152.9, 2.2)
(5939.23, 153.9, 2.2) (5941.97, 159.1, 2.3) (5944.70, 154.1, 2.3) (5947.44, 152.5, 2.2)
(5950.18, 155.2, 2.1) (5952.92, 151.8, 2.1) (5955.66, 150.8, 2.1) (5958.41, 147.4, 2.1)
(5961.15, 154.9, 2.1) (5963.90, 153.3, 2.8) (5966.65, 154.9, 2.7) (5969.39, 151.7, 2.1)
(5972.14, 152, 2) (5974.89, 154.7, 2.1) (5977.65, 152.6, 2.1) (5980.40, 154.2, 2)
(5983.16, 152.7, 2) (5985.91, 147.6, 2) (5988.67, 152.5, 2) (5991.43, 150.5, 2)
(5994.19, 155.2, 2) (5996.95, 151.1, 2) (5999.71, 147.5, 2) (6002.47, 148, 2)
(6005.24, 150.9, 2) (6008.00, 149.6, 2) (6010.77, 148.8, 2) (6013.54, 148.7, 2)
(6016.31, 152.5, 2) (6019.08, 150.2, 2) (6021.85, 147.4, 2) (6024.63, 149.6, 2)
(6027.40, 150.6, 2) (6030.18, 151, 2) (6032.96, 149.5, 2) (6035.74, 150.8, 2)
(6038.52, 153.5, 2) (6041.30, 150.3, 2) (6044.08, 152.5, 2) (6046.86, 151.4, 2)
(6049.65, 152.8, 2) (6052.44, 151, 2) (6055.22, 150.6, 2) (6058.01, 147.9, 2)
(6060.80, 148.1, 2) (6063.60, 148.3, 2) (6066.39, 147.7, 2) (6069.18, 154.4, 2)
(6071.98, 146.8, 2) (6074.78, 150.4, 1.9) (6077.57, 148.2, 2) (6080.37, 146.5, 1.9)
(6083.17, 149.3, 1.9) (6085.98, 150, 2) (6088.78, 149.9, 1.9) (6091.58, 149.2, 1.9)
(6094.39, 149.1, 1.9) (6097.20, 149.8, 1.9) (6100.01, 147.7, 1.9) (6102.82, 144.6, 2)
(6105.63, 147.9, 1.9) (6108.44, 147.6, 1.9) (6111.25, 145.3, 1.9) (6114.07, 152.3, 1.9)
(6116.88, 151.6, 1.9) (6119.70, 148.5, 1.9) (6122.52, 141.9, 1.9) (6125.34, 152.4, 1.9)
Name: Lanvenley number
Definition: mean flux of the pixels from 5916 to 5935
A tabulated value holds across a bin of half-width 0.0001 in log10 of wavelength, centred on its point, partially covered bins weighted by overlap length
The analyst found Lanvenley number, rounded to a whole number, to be 153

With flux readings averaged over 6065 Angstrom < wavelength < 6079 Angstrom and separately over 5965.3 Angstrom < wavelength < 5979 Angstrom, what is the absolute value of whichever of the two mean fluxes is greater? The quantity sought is 153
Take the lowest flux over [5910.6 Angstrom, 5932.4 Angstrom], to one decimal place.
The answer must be 147.4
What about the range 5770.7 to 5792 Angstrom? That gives 154.6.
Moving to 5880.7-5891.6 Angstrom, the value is 128.6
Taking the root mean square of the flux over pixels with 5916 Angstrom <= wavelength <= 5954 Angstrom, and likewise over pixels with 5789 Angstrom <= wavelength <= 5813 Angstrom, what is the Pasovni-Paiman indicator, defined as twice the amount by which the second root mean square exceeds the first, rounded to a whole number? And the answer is 11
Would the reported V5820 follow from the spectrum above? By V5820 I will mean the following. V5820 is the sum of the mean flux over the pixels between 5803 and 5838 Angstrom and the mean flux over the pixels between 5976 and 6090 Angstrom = 309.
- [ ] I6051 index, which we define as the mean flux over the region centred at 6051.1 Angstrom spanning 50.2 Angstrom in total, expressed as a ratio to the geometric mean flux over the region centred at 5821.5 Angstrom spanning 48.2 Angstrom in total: 0.95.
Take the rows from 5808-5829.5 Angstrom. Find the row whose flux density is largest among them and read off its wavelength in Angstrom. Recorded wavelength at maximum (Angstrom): 5809.39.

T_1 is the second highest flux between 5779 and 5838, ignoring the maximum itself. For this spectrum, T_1 162.2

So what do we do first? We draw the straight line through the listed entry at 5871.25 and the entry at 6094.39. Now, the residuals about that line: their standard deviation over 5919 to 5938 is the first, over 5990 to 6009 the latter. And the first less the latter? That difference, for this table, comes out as -0.3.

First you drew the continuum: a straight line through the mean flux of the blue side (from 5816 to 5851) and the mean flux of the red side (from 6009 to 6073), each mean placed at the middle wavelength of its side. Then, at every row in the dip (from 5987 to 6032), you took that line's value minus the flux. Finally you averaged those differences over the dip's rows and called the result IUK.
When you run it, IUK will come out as 1.0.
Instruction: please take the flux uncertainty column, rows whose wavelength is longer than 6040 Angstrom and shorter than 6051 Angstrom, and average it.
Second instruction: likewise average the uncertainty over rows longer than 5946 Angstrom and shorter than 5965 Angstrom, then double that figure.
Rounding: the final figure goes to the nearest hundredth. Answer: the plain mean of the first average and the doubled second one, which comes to 3.21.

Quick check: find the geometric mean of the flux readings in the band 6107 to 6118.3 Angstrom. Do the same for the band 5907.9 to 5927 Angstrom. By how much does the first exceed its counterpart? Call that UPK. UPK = -5.0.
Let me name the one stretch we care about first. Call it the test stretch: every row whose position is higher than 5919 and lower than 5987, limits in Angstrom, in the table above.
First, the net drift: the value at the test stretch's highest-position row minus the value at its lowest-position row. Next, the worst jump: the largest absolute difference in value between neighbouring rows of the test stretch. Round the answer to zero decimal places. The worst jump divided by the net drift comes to -2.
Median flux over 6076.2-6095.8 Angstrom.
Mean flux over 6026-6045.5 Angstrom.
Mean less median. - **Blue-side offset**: 2.0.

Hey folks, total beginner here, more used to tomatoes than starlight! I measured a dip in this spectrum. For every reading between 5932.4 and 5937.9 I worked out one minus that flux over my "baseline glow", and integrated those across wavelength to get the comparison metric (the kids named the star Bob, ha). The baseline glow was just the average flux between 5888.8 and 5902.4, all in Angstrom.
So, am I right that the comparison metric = -0.5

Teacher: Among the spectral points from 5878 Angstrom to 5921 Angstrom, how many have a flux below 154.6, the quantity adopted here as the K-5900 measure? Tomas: 11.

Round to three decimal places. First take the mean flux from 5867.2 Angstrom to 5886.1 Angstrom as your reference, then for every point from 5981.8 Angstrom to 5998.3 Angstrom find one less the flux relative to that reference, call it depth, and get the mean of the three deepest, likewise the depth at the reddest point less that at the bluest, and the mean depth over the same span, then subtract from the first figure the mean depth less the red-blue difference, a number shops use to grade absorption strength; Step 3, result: 0.022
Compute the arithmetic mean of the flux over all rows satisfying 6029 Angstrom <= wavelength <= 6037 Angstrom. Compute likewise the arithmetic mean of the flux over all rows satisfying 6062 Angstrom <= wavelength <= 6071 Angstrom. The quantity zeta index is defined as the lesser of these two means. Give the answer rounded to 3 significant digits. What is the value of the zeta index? 150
